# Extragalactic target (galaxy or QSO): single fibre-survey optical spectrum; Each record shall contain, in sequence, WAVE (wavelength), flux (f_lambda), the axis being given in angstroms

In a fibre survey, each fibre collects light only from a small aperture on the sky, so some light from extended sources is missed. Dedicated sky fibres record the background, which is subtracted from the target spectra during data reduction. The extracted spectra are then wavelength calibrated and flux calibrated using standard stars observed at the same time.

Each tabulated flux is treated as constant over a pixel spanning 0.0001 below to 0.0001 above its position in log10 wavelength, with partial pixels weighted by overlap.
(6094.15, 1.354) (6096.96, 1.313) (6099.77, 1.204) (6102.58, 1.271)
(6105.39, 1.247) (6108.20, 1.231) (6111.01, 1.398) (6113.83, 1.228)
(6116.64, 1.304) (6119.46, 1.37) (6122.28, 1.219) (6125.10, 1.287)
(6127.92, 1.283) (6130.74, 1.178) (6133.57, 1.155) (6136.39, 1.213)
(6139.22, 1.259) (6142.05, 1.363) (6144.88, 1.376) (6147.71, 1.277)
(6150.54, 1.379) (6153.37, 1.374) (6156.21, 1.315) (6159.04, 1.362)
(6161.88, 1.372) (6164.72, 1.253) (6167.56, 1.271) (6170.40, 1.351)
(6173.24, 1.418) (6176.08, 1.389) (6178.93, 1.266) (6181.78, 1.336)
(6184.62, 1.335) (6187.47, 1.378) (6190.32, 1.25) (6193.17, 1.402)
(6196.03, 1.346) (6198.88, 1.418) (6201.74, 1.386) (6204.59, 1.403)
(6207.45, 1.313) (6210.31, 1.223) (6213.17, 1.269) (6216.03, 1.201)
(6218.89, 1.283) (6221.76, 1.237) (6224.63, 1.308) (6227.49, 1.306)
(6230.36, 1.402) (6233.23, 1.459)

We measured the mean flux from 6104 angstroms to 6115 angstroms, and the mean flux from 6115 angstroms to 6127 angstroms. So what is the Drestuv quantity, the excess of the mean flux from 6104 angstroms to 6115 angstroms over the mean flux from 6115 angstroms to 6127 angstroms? -0.02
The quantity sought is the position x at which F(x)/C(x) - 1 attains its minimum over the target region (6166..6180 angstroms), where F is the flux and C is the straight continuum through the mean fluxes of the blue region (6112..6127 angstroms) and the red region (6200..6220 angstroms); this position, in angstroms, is 6178.93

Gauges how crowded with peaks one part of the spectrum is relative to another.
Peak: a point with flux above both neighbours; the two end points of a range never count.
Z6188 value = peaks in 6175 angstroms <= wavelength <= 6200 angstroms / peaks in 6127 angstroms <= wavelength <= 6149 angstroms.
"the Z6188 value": 3.0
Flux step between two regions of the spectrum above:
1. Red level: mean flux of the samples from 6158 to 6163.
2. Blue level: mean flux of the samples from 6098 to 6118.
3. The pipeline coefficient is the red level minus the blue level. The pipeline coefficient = 0.10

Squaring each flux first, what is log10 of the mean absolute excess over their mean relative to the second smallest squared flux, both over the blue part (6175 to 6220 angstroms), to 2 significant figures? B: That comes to -0.99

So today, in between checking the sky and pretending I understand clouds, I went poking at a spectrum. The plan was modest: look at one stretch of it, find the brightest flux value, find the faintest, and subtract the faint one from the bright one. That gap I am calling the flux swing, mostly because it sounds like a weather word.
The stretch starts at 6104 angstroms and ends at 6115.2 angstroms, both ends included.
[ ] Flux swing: 0.17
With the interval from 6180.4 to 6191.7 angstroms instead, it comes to 0.13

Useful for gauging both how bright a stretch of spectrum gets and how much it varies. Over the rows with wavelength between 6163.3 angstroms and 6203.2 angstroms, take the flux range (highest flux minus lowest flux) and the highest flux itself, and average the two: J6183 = 0.793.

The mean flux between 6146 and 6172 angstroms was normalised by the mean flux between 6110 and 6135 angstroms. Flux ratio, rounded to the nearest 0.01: 1.05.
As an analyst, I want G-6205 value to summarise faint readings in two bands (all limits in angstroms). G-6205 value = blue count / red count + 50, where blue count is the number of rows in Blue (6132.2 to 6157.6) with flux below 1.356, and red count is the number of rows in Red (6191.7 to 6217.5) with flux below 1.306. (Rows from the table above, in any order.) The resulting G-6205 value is 51.7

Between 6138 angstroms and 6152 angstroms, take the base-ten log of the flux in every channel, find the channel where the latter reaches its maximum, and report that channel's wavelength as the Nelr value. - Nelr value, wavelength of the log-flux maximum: 6150.54 angstroms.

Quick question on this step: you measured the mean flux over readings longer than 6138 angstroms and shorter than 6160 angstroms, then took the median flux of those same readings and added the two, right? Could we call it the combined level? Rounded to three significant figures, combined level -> 2.70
